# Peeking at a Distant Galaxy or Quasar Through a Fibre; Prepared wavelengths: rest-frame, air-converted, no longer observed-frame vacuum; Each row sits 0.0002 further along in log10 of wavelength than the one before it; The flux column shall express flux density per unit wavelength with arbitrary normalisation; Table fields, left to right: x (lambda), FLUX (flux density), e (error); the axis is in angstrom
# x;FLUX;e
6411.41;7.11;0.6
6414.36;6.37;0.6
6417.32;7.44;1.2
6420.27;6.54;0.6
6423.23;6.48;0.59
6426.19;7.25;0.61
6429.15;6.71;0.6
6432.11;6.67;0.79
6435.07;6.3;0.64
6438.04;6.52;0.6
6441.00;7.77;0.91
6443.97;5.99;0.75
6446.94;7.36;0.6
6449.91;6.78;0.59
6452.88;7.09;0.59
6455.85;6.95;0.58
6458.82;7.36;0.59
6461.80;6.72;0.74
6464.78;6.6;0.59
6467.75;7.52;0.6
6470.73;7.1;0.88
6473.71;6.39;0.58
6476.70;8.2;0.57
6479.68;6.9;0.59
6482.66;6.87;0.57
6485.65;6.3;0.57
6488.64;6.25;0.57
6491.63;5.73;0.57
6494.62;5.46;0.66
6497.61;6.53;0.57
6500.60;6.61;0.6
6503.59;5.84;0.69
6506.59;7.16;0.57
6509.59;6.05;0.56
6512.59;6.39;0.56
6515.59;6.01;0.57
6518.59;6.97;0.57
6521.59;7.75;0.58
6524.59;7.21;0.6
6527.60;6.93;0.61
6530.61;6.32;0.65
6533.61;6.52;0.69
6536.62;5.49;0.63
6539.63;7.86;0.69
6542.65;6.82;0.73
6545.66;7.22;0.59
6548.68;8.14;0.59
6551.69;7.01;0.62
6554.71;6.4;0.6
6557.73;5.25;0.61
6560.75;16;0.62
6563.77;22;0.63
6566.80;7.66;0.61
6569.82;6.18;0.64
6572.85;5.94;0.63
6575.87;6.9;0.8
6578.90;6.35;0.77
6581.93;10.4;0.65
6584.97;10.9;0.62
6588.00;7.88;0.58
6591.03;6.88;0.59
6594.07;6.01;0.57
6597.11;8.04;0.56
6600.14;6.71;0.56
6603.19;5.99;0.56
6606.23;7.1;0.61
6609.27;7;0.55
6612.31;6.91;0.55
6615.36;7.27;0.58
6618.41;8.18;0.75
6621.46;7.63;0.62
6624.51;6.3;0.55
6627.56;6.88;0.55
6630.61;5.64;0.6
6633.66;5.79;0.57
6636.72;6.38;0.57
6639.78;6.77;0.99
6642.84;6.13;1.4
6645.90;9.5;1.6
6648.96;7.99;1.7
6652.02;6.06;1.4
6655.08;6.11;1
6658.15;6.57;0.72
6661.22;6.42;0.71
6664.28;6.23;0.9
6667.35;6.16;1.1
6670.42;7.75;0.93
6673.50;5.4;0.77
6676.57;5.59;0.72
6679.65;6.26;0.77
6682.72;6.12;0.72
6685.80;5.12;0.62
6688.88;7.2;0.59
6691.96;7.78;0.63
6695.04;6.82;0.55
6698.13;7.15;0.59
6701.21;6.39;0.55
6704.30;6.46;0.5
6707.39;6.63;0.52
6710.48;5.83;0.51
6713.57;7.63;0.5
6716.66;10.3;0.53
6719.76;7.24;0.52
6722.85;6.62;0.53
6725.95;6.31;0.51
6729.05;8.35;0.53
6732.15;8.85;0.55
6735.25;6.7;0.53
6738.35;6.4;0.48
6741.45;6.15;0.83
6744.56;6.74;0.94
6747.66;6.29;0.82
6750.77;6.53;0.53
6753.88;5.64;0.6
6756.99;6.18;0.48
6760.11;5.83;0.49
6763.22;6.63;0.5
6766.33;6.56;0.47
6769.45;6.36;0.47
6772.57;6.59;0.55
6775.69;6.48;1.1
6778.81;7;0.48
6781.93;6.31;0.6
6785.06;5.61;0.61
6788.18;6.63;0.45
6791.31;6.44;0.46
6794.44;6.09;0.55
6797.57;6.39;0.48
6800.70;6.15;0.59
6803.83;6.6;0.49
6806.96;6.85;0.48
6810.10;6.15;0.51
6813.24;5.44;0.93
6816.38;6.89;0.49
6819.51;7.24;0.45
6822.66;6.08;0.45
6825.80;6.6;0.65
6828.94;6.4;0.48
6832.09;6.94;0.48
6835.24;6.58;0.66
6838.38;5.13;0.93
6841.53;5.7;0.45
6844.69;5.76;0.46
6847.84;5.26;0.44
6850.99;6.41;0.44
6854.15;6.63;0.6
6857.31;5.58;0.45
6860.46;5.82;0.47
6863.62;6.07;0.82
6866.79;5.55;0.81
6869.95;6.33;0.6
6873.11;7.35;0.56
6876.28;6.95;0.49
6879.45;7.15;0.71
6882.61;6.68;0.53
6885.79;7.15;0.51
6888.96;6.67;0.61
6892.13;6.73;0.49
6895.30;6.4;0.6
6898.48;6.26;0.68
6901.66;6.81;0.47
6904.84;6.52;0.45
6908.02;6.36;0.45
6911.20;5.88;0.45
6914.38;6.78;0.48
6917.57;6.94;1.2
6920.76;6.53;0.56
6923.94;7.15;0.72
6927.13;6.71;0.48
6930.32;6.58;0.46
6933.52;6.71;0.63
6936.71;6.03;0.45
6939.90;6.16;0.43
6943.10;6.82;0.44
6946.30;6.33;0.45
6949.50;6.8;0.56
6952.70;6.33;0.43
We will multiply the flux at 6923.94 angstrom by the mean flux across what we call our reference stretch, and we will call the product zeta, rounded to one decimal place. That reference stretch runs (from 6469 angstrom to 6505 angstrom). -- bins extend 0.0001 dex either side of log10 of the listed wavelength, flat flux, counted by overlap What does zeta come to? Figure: 46.6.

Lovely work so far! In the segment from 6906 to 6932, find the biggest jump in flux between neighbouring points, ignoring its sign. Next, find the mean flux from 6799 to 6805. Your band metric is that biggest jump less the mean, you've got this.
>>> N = -5.5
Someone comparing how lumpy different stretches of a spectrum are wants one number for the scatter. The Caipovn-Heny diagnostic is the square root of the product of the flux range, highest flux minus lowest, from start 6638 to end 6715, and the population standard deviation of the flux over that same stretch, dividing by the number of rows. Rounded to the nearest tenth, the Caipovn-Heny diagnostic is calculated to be 2.0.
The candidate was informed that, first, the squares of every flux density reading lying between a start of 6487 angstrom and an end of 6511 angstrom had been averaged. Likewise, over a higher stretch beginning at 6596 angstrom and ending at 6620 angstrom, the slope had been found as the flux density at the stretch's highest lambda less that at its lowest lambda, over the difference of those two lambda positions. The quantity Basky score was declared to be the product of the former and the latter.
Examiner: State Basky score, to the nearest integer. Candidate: 0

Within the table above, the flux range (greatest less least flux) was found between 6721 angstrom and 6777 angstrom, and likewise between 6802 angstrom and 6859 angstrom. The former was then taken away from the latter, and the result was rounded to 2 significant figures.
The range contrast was -1.1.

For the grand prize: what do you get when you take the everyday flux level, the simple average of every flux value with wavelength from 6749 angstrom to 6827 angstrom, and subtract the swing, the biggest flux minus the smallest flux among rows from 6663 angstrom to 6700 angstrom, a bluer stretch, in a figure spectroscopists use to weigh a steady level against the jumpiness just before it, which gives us 3.7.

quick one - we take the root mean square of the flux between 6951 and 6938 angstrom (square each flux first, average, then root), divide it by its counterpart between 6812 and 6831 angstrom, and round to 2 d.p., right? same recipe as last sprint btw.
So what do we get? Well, 1.01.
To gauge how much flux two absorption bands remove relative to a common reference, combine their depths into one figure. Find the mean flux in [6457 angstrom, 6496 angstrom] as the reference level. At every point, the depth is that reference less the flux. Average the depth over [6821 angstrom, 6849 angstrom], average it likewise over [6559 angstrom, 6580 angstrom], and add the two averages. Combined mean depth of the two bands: -2.8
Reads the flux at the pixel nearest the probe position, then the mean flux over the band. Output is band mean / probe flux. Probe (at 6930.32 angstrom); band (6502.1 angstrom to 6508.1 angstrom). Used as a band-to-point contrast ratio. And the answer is 1.0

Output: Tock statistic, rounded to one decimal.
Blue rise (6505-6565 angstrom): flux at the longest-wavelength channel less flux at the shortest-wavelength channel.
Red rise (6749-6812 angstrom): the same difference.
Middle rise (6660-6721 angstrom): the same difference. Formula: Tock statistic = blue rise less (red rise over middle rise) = 15.3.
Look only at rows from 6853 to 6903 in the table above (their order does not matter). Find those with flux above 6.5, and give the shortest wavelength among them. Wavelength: 6854.15 angstrom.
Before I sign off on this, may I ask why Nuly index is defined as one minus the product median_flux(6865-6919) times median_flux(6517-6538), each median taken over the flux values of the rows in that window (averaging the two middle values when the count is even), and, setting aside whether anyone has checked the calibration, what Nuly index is -45.3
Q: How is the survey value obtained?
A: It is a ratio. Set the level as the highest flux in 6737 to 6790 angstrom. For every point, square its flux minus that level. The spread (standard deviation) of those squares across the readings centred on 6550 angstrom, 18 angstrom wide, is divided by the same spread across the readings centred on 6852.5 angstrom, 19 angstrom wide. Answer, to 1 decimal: 1.1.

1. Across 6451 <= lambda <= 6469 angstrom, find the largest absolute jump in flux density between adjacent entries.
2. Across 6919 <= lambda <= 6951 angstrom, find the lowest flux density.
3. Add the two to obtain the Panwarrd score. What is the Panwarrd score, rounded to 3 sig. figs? 6.95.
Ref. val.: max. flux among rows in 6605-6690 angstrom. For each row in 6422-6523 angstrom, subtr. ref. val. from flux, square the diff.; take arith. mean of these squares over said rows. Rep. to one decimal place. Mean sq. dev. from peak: 8.1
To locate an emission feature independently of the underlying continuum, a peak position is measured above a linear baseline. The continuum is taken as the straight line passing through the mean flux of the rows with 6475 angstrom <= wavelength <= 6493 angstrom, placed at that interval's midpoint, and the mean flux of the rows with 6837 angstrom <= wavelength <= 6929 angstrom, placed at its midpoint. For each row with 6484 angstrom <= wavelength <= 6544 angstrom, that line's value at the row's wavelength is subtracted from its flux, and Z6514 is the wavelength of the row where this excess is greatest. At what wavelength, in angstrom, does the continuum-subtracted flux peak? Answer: 6539.63 angstrom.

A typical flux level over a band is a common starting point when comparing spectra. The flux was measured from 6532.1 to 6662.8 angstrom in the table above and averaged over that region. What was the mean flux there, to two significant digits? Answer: 7.6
